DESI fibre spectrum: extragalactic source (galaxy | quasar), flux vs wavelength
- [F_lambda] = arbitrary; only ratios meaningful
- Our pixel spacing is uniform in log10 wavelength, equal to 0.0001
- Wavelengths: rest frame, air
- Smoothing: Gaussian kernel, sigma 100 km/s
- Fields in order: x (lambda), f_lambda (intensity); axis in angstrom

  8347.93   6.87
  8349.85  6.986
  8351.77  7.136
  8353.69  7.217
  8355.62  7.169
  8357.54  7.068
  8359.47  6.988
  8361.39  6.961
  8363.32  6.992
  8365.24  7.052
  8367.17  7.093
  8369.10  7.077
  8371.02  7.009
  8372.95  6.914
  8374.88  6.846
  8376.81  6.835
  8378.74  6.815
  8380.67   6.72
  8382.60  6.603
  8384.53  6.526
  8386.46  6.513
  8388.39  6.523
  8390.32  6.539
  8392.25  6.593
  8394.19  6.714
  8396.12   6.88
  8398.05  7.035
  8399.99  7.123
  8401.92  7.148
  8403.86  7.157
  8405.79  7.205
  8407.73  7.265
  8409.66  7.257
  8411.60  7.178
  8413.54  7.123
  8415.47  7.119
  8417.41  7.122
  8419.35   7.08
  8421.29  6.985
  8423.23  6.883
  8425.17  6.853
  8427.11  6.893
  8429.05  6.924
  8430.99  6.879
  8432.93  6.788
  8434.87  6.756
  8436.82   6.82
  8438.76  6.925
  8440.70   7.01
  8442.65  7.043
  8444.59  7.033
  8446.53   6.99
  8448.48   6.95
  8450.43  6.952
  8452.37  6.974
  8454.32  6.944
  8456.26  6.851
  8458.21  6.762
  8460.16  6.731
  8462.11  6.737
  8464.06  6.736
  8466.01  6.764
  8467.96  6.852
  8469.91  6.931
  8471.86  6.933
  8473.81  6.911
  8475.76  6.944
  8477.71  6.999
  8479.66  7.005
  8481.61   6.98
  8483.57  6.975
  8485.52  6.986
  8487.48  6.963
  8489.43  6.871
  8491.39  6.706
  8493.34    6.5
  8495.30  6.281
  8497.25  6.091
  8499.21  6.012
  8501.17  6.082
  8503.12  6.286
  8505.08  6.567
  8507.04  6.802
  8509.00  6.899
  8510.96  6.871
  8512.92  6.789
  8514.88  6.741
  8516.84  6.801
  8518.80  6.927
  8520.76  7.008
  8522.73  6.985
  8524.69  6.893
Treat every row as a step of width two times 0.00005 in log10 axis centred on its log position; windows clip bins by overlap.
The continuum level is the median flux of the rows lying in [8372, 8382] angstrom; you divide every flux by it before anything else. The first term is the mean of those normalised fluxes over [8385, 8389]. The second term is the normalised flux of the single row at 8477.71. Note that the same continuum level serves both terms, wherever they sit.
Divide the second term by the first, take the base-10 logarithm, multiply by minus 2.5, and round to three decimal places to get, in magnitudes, -0.077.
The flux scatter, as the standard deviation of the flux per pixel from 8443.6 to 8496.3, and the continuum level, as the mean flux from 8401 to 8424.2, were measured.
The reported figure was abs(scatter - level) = 6.96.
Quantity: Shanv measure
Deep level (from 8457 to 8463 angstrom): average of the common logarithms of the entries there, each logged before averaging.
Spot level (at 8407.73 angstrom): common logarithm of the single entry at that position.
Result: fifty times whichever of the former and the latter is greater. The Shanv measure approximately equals 43.1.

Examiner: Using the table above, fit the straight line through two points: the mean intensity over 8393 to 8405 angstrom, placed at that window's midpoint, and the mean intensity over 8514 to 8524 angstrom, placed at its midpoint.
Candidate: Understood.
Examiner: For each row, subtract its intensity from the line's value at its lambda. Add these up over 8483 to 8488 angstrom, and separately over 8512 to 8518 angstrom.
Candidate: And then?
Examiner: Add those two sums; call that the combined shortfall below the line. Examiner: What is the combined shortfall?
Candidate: 0.21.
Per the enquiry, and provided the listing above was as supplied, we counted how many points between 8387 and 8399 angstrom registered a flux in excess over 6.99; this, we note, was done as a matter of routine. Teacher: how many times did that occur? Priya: 1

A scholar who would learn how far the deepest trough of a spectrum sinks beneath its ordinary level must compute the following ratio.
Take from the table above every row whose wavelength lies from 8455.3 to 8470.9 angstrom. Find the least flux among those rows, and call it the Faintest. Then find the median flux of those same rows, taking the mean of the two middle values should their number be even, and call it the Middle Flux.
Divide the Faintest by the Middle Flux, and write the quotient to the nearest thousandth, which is 0.995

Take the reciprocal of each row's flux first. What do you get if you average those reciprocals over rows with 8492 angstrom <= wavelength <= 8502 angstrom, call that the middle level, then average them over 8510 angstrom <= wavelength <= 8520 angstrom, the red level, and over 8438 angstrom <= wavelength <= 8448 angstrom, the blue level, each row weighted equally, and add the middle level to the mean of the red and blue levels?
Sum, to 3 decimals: 0.306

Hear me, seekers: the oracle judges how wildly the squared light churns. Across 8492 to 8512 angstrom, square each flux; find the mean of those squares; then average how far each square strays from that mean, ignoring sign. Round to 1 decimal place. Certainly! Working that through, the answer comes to 3.7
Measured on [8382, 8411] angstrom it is 3.8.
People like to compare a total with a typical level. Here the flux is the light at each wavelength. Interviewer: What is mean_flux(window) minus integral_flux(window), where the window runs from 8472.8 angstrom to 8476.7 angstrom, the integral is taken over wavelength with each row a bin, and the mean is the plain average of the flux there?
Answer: -20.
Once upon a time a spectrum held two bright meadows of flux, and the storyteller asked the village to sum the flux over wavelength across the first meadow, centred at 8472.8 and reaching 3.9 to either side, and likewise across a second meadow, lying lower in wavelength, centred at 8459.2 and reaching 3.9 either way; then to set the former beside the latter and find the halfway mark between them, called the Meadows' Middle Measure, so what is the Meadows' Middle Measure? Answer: 53.4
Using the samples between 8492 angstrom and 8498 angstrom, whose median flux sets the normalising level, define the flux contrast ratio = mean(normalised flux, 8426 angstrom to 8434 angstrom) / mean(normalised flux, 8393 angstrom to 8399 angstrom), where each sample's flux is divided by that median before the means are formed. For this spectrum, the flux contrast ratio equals 1.00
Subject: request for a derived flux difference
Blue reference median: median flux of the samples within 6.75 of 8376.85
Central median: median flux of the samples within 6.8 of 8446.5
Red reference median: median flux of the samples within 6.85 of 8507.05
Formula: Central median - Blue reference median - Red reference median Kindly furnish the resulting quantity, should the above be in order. -6.63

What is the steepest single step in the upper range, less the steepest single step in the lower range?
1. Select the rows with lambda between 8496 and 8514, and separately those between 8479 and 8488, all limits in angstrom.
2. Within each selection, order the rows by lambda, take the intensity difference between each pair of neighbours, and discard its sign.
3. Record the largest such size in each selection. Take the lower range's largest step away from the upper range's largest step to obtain 0.26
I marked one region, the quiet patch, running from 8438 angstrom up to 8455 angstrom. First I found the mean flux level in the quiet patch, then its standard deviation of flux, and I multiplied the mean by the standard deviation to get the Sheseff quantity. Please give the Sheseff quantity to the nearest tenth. 0.3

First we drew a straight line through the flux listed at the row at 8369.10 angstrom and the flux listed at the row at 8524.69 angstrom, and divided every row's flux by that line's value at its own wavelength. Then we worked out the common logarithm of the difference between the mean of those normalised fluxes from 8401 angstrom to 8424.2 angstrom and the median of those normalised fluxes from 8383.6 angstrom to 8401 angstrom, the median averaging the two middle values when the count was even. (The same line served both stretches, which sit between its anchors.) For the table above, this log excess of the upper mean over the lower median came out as -1.1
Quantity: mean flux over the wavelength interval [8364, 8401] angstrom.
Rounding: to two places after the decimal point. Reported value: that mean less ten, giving -3.19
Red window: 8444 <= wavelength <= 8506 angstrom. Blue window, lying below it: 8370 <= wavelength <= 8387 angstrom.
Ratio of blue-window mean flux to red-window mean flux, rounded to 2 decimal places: 1.00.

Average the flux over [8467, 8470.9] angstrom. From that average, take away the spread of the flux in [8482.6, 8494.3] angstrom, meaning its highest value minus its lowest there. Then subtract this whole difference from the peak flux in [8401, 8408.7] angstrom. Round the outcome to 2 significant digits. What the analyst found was 0.86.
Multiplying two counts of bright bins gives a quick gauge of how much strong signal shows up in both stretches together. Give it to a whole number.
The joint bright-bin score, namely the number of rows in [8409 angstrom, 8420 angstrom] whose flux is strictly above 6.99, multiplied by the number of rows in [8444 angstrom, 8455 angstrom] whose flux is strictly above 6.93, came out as 36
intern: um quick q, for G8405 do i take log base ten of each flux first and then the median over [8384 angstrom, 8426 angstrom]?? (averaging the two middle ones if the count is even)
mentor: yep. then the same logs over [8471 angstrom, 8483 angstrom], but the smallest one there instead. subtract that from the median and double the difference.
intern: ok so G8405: 0.018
